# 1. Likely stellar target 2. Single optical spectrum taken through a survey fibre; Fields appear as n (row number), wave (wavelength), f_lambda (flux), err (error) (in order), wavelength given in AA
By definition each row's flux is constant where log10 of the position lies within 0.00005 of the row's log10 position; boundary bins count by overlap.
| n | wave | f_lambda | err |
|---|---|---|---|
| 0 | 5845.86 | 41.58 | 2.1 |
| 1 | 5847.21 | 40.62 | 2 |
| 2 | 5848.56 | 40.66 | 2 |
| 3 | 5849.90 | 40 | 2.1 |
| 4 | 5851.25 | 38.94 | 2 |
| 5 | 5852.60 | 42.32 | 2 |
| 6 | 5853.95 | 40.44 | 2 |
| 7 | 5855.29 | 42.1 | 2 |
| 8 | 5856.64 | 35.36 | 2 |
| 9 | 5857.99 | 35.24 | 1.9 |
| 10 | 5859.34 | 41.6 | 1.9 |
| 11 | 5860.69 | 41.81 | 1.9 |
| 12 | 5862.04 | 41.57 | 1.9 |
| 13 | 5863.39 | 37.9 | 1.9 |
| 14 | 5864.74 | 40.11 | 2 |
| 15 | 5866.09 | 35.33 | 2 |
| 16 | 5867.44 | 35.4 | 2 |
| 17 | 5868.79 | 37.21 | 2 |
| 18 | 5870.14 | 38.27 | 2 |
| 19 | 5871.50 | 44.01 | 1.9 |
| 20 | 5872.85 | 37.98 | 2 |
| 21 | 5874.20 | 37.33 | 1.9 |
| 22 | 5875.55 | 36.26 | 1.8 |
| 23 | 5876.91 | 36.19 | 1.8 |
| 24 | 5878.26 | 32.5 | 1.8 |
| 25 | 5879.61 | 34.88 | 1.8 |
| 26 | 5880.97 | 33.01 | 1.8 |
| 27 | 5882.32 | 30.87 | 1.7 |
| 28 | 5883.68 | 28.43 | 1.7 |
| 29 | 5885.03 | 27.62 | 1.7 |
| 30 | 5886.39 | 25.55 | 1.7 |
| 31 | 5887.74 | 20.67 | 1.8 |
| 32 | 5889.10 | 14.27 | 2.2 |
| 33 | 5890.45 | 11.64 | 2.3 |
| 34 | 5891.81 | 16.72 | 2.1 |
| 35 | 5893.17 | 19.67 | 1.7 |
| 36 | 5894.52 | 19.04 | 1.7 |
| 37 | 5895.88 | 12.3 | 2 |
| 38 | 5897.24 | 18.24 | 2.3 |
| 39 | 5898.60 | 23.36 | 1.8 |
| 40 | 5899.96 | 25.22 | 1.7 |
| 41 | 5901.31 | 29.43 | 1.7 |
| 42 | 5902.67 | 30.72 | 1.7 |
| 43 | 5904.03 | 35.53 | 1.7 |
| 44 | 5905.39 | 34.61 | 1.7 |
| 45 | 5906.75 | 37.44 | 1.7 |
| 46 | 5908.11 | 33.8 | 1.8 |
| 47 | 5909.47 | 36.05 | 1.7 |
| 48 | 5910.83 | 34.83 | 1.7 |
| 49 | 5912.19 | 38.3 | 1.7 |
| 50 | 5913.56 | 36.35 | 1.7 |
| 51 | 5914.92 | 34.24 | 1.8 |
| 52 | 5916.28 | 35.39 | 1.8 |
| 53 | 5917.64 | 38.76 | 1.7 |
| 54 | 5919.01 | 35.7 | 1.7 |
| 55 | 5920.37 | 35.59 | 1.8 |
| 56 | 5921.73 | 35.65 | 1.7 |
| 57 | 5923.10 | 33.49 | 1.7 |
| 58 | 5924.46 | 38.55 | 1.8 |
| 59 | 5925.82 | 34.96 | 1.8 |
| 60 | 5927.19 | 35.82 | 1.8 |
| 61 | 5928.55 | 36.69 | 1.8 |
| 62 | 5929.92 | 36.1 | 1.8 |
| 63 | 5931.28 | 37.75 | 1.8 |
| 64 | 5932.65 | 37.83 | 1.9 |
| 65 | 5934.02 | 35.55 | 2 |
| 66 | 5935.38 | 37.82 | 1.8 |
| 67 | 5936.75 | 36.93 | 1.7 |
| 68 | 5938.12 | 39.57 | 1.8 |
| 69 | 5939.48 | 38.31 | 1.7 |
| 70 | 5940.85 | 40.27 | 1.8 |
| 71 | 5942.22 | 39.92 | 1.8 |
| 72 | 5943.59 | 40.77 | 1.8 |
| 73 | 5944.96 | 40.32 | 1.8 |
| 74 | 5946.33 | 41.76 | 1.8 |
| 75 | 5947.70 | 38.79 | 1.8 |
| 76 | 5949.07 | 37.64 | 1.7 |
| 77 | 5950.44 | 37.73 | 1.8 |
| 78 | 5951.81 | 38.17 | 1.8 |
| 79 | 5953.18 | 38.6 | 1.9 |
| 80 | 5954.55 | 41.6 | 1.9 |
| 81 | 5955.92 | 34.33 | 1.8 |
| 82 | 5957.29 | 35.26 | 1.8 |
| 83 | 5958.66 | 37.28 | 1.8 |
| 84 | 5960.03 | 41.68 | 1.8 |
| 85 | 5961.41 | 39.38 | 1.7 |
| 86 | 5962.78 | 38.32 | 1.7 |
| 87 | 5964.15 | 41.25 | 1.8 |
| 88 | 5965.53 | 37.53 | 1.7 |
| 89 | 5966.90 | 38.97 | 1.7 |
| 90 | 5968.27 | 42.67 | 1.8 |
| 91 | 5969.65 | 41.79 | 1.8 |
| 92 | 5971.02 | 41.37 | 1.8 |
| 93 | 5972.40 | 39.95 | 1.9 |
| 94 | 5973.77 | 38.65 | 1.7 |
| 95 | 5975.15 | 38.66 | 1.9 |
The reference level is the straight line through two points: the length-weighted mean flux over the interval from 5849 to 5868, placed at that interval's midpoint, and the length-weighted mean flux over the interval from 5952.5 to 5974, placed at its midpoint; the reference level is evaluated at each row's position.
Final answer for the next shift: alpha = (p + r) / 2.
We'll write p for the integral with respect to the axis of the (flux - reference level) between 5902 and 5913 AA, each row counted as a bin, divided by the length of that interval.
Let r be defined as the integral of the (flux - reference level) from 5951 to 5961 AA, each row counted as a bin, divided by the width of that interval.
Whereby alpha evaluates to -3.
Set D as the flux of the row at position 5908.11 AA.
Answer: 33.8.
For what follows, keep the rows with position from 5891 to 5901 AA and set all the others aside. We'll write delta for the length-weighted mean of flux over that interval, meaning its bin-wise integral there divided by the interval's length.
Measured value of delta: 19.5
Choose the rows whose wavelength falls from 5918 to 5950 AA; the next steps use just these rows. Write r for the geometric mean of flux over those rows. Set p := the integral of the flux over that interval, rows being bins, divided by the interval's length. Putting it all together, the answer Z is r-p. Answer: -0.06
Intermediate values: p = 38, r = 38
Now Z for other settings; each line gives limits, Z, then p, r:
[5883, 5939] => -1.45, 31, 29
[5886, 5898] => -0.34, 17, 17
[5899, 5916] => -0.08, 34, 34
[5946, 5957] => 0.15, 38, 39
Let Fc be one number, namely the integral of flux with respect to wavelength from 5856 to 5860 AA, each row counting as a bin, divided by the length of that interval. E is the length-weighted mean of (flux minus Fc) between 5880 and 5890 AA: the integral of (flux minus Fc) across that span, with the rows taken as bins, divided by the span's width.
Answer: -12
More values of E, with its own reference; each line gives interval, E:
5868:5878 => 1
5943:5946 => 3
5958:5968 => 2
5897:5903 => -12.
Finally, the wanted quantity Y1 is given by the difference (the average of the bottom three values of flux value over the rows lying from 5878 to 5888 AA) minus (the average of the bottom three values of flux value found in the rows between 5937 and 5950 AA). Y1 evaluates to -14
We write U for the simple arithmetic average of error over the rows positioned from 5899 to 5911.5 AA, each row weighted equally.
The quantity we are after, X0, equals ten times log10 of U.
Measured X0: 2.33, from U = 1.71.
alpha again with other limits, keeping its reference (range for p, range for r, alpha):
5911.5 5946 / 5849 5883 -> -2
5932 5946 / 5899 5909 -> -4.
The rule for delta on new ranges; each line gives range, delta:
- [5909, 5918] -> 36.2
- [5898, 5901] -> 25.0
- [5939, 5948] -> 40.1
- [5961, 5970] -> 39.9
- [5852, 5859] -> 39.2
